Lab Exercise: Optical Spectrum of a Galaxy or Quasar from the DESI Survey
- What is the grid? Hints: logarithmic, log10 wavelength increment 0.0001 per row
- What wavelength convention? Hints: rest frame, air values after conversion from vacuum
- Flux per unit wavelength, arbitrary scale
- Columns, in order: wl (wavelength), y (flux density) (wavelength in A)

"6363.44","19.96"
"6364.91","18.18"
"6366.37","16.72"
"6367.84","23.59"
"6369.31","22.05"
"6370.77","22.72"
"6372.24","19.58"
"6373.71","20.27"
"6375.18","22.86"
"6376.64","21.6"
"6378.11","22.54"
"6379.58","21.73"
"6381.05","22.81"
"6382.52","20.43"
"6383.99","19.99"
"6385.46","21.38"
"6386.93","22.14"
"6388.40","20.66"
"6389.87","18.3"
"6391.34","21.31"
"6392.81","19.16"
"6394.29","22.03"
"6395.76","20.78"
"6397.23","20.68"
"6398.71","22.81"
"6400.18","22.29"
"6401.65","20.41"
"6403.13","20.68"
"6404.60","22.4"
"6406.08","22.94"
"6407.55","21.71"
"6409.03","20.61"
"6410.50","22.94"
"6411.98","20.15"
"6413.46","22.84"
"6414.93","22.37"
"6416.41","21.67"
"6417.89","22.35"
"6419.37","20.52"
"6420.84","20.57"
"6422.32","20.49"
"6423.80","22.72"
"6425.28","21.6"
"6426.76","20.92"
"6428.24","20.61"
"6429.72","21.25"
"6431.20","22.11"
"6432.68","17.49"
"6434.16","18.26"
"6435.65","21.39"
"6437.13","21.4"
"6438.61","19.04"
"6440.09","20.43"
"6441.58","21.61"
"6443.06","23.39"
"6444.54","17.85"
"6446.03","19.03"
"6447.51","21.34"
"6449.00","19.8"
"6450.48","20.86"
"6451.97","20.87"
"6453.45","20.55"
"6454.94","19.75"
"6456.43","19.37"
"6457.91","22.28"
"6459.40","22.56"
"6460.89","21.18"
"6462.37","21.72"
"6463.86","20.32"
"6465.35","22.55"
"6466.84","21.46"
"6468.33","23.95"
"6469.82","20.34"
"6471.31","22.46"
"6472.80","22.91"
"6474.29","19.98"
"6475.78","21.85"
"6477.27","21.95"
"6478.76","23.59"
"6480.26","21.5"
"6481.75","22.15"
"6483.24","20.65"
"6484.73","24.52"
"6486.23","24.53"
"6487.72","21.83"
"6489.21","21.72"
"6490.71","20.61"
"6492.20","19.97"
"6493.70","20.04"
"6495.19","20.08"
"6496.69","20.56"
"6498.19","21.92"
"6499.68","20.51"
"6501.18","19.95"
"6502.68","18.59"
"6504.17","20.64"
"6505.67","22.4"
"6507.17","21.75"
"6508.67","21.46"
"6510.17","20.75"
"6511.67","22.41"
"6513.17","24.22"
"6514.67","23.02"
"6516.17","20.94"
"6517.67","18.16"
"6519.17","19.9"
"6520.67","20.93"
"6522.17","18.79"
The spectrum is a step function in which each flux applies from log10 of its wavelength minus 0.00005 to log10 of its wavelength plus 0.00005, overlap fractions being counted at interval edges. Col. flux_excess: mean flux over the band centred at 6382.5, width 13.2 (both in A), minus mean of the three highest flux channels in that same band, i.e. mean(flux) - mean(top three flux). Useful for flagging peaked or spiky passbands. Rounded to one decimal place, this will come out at -1.0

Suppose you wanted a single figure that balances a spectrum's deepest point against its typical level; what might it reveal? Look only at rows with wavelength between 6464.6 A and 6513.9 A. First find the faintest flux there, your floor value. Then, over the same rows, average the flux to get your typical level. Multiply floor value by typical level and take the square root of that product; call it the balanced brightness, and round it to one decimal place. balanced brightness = 20.1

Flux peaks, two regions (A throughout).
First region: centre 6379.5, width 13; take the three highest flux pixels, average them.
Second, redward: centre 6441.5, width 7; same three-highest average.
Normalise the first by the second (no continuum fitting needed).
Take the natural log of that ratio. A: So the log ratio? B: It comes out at 0.042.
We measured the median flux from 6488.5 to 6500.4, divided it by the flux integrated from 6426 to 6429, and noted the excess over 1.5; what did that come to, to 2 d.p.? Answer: -1.17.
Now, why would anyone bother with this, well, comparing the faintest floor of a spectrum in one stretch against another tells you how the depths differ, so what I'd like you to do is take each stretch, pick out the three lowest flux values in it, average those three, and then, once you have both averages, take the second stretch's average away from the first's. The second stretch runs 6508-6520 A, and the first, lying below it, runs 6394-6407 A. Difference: 0.99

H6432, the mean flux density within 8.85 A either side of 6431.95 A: 20.6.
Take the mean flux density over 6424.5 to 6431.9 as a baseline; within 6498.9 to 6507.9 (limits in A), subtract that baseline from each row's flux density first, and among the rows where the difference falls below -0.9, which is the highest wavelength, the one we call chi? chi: 6502.68 A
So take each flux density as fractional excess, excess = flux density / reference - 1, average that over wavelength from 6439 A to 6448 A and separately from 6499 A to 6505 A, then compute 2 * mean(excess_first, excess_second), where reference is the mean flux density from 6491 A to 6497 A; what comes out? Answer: 0.01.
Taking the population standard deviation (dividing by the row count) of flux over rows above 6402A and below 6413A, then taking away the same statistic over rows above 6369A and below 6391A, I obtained -0.2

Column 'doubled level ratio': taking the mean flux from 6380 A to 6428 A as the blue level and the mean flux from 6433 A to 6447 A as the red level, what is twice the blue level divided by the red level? 2.11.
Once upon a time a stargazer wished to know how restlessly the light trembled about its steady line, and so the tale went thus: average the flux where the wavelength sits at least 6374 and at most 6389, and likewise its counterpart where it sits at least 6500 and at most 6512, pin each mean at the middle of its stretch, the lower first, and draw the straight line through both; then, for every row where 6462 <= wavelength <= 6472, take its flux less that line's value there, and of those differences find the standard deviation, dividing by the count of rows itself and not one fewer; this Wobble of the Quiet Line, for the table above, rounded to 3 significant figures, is 1.20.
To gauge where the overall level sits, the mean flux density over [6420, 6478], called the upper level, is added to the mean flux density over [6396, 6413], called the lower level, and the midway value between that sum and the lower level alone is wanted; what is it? 32.1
